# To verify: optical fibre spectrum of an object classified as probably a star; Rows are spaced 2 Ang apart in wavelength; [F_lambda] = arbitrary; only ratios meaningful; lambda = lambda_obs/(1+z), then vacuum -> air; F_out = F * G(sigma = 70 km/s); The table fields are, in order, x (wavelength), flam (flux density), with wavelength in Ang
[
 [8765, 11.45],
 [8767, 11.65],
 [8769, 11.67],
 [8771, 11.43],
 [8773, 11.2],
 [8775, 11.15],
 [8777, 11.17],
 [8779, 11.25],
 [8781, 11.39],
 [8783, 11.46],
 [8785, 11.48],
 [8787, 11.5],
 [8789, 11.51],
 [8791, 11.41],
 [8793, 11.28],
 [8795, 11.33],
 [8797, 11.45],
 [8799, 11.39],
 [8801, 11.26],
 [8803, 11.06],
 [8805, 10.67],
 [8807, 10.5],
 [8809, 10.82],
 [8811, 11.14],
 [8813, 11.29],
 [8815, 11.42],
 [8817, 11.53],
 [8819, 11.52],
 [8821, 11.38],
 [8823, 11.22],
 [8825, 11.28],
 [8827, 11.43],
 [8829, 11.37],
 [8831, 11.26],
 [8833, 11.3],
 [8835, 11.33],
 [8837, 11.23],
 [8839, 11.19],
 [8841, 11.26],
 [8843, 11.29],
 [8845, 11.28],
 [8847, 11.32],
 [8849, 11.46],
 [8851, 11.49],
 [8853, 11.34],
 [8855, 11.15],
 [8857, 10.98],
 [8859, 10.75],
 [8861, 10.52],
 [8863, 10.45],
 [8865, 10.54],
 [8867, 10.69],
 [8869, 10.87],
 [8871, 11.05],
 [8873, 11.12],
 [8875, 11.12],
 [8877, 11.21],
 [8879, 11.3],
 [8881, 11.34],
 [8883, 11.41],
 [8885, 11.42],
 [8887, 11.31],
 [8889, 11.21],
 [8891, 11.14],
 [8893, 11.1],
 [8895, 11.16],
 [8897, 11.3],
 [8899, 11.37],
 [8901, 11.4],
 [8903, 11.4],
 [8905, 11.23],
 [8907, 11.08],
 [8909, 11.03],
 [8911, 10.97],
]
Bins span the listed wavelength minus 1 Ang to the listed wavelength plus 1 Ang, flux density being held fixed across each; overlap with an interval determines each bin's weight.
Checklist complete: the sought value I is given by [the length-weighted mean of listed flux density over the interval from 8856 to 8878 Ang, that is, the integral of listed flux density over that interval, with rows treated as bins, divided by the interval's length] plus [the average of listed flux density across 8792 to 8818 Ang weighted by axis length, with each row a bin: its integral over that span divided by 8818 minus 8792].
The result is 22.01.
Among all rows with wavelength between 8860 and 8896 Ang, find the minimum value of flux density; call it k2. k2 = 10.45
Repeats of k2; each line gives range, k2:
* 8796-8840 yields 10.5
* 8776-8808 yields 10.5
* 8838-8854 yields 11.19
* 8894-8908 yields 11.08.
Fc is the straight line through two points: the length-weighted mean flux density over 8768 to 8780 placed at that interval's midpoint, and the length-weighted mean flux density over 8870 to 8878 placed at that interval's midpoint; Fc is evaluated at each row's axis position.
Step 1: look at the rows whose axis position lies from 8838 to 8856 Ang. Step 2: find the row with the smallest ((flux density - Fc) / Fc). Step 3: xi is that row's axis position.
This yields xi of 8855 Ang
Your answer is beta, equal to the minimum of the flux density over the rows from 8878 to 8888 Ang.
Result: 11.3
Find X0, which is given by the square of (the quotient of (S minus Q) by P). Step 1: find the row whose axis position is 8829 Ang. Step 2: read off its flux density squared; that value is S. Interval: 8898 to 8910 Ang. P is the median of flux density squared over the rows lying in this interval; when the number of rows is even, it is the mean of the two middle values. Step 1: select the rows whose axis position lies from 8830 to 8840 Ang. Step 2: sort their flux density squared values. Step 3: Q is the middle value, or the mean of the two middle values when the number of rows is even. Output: 0.0004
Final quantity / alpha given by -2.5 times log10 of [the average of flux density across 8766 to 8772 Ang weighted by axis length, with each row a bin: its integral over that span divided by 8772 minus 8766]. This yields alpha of -2.66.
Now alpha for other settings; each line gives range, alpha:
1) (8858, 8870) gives -2.57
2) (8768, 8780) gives -2.63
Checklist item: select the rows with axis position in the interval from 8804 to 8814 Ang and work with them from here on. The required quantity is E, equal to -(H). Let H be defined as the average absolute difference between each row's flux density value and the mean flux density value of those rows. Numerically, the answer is -0.26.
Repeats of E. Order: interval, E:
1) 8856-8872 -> -0.18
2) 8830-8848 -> -0.03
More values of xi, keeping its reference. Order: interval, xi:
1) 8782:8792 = 8791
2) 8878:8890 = 8889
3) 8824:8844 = 8839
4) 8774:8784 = 8775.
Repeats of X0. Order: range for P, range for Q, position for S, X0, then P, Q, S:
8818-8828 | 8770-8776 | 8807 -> 0.0138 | 130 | 125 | 110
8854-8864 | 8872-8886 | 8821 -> 0.0002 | 116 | 128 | 130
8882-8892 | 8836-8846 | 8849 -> 0.0013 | 128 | 127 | 131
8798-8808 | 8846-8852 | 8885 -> 0.0001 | 122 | 131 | 130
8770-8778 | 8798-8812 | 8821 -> 0.0033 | 125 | 122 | 130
